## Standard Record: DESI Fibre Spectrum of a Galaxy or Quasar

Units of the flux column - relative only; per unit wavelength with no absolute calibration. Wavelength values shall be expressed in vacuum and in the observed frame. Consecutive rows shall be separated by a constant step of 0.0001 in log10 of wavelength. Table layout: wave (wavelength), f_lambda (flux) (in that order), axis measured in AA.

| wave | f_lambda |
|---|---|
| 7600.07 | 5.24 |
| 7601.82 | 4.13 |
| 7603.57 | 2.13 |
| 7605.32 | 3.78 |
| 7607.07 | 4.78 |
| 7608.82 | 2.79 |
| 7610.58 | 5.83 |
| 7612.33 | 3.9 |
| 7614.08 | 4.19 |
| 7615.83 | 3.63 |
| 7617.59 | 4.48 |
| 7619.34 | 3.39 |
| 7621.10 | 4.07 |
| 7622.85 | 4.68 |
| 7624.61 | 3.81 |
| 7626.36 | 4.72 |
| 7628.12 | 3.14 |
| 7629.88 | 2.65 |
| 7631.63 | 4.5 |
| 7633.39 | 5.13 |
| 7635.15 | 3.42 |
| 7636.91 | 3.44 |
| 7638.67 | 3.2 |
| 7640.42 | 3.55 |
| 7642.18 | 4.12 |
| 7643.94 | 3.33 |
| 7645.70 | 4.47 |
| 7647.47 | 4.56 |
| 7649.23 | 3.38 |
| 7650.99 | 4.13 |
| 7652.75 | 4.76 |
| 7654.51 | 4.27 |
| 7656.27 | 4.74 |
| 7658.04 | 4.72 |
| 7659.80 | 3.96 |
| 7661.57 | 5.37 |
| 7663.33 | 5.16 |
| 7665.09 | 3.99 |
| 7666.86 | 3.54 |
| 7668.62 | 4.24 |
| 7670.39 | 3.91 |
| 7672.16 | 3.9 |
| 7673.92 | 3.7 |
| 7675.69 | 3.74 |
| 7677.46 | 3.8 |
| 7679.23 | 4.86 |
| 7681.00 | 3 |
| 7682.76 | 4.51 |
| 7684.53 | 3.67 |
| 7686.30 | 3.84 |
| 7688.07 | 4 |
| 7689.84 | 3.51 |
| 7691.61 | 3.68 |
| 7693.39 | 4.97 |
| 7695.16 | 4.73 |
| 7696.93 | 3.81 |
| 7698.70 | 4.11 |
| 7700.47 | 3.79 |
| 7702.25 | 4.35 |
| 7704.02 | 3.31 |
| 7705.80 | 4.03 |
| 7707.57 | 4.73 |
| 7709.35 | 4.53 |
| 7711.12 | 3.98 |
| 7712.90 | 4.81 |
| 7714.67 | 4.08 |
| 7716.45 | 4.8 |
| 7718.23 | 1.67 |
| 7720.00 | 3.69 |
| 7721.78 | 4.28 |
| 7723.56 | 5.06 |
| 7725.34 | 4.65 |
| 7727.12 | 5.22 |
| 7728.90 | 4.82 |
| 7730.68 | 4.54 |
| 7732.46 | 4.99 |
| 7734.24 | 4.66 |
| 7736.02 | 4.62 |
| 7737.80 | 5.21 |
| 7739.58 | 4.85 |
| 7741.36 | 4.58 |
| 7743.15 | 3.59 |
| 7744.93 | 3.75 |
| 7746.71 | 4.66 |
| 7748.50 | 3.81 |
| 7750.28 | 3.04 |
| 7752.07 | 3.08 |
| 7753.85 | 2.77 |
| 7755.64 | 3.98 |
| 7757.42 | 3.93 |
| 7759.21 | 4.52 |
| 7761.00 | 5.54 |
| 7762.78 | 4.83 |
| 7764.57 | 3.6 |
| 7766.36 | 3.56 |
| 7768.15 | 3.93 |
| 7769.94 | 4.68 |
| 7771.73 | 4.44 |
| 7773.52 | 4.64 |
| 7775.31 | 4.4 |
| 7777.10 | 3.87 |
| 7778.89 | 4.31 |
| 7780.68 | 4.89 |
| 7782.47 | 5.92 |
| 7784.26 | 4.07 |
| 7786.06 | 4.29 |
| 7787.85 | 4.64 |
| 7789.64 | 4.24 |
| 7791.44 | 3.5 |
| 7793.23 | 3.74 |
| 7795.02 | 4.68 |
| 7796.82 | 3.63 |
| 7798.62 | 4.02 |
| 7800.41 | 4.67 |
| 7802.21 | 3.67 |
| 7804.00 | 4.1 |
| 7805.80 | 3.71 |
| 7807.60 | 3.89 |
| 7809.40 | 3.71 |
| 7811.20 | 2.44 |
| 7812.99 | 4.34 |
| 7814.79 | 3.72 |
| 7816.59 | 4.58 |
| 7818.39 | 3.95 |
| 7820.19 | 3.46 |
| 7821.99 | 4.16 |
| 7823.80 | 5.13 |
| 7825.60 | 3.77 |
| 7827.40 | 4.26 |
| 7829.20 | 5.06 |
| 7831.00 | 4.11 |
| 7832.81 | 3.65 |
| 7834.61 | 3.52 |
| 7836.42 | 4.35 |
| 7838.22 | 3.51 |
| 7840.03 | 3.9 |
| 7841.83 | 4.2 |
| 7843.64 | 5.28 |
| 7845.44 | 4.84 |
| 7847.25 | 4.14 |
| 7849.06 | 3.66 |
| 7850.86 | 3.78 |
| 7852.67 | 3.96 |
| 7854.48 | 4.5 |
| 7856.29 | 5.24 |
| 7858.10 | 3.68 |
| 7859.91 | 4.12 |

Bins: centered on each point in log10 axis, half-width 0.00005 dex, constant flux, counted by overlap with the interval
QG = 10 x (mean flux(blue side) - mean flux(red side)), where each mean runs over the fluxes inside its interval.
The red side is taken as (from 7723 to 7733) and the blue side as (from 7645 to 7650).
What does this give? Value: -7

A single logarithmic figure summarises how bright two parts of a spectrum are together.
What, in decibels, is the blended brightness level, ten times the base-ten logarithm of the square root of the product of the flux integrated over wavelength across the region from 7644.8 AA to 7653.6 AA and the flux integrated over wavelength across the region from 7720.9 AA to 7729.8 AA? 16.0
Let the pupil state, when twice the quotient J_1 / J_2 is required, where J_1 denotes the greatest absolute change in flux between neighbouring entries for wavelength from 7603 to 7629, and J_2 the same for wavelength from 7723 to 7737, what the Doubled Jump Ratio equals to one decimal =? 10.7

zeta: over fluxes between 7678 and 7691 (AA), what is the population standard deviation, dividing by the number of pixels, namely 0.58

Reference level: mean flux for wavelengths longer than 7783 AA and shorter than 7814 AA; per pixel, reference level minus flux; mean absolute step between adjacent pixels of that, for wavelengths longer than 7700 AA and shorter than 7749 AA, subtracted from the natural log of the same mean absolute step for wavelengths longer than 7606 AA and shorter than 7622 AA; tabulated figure -0.45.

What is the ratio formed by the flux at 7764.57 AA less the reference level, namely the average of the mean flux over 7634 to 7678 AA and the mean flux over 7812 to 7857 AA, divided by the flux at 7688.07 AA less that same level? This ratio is 4.1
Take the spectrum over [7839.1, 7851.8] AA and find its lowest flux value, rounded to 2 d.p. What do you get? 3.66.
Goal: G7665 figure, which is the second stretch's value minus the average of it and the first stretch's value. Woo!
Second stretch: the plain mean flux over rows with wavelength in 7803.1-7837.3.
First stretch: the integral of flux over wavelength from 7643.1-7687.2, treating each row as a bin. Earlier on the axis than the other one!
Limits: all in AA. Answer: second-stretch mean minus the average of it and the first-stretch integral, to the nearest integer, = -89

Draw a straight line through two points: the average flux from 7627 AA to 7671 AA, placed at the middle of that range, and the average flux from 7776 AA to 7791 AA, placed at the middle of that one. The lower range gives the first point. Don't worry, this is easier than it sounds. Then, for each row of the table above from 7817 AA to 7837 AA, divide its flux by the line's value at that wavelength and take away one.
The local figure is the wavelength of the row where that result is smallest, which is 7820.19 AA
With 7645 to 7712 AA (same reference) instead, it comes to 7681.00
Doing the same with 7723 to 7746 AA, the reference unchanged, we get 7743.15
